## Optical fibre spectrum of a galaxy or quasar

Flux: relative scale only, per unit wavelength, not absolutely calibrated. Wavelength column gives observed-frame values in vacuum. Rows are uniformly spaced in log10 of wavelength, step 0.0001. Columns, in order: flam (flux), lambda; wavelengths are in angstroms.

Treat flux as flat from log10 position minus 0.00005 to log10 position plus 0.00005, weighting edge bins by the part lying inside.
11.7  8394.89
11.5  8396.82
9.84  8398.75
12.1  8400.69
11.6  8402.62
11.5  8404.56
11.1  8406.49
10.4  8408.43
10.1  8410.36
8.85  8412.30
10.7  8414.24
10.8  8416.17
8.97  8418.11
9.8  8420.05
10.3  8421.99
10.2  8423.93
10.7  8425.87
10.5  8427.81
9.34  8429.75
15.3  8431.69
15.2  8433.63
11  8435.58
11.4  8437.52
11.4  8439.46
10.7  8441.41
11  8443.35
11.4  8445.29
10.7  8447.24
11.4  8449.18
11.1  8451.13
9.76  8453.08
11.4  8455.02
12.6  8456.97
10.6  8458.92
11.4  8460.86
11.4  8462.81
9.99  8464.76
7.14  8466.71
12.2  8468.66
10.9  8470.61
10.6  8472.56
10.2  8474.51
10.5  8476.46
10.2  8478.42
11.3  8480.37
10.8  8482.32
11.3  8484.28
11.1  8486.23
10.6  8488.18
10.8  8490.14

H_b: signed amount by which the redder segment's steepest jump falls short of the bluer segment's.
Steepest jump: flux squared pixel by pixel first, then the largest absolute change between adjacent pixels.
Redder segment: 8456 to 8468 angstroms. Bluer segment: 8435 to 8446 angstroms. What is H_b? -33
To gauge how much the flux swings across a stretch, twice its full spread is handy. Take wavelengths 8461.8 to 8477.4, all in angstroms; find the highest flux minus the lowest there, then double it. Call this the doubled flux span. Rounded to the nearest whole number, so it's 10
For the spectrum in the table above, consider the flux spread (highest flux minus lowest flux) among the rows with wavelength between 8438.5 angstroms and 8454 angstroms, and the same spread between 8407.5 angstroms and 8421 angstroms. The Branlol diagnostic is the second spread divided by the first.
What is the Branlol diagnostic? 1.2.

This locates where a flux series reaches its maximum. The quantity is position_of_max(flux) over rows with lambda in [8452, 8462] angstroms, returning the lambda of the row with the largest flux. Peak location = 8456.97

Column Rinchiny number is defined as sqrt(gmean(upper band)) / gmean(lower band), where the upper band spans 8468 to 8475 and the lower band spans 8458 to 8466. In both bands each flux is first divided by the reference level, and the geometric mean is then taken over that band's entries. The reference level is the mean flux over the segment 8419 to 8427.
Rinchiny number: 0.98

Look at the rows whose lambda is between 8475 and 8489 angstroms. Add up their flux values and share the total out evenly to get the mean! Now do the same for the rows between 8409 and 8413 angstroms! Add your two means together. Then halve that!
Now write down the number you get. 10.2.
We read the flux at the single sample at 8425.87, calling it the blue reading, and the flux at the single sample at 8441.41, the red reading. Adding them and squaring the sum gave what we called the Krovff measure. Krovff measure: 458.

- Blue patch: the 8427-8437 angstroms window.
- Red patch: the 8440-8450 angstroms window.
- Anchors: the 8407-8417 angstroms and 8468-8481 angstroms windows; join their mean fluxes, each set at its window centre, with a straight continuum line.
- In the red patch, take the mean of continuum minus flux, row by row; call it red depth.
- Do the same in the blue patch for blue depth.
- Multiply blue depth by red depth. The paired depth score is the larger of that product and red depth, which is 1.0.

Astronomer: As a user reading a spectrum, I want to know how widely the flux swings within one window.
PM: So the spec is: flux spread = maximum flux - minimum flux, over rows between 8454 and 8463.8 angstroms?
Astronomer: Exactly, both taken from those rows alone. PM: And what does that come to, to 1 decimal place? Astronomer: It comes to 2.0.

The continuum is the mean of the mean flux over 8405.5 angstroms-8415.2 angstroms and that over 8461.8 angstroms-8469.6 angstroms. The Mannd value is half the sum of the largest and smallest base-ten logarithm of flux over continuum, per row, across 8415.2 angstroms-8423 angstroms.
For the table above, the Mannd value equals -0.02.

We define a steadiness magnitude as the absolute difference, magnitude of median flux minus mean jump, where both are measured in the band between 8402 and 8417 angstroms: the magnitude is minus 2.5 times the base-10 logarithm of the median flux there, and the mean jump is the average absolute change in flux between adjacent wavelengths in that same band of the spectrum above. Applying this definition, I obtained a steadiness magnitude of 3.2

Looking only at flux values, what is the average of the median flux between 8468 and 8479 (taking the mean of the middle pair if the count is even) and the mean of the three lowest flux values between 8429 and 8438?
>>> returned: 10.6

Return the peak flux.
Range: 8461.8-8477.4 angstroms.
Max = 12.2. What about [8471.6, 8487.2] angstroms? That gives 11.3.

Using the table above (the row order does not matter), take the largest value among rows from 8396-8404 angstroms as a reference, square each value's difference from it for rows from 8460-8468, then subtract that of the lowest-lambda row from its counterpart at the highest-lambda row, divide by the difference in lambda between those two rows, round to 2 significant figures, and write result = 4.1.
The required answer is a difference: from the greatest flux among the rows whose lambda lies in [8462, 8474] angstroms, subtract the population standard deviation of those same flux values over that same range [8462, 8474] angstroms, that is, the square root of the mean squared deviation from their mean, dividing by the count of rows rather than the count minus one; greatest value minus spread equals 10.6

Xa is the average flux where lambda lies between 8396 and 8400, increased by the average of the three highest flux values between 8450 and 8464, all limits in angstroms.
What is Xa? 22.5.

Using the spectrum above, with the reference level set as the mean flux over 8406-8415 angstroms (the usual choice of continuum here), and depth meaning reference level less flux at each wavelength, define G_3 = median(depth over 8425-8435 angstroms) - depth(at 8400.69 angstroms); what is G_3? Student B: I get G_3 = 1.4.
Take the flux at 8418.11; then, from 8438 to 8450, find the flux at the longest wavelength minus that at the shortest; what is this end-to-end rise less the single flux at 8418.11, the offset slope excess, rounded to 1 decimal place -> -9.0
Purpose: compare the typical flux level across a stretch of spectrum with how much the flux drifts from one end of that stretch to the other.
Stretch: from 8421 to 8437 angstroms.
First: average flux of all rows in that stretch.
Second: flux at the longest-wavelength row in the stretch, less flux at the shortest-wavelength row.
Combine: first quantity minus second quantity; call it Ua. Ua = 10.9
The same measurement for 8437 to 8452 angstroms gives 11.4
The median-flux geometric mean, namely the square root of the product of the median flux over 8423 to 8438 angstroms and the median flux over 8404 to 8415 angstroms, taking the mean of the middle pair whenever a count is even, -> 10.7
